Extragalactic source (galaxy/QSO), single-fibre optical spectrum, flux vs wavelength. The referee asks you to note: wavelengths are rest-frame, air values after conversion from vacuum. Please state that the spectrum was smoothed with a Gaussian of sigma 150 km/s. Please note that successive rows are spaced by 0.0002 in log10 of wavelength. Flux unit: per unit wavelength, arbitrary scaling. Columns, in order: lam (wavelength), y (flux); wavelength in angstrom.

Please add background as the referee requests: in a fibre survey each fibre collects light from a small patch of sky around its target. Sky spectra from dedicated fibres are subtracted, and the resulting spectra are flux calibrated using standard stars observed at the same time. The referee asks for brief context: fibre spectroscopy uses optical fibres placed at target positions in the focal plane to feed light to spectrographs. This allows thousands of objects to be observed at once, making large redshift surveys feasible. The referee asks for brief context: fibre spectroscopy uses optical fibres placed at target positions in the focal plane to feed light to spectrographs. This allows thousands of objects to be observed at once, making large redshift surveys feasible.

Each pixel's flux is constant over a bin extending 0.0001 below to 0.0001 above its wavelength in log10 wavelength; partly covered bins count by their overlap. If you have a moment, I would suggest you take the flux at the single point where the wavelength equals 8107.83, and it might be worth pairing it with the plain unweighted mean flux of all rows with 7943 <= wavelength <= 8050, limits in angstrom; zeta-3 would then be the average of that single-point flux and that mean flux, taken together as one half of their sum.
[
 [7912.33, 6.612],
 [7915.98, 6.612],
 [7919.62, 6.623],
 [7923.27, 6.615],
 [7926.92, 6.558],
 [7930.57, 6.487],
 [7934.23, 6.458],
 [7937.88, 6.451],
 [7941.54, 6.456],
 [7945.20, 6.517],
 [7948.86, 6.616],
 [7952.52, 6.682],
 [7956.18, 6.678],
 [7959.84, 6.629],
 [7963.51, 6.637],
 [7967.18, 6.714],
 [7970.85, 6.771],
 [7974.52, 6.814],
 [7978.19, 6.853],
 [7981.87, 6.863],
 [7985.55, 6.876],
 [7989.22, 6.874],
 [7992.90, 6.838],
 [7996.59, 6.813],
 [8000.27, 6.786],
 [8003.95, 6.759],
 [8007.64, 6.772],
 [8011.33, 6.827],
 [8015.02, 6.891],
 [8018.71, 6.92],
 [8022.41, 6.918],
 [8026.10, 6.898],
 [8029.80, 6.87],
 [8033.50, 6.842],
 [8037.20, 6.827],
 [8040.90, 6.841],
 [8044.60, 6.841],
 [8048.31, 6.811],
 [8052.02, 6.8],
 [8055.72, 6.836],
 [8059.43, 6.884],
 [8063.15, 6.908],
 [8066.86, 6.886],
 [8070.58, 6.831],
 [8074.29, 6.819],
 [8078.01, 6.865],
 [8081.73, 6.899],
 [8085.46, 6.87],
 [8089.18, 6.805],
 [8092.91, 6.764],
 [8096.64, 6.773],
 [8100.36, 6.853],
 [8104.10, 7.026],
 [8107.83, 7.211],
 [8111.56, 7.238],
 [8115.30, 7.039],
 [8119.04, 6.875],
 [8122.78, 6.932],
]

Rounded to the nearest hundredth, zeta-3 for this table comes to 7.00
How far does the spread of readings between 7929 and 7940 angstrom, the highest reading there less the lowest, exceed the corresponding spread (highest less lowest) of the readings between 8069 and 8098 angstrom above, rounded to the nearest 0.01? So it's -0.10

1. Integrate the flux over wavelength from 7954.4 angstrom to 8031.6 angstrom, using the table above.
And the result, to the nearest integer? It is 526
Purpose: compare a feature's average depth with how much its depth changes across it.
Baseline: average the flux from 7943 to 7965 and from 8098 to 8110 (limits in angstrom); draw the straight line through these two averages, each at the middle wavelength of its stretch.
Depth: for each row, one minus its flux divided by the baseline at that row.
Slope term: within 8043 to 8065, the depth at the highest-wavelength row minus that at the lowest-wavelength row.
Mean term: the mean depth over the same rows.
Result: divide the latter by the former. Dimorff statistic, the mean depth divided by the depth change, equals -2.8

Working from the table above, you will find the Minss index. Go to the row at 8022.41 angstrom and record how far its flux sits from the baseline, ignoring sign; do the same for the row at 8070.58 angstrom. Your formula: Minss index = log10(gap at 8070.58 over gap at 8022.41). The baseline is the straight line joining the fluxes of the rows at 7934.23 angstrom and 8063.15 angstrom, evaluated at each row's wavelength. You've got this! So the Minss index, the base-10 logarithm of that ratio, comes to -0.17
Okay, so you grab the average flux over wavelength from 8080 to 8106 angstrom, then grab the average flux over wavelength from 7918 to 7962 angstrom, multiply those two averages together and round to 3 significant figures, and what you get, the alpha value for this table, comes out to 45.0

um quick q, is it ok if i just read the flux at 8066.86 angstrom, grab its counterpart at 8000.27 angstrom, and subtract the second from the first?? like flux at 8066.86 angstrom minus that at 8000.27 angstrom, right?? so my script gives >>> 0.10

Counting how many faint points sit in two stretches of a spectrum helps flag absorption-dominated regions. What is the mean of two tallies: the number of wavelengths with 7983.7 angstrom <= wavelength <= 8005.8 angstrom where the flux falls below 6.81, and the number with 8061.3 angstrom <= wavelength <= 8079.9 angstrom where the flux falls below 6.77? 1.0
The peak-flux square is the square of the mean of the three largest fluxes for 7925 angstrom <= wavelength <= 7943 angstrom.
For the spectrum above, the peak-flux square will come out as 42.3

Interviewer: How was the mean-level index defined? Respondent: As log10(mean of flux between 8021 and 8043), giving 0.837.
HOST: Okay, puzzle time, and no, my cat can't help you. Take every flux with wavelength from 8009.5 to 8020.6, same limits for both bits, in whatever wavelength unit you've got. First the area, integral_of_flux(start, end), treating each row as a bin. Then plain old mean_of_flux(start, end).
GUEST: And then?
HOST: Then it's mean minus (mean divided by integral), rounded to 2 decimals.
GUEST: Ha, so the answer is 6.79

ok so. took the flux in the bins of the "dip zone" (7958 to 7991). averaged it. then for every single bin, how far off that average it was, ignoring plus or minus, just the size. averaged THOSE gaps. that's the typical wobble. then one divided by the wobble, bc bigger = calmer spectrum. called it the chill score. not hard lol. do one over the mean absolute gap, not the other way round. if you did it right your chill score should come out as 12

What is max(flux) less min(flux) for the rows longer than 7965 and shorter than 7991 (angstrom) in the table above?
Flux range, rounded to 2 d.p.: 0.16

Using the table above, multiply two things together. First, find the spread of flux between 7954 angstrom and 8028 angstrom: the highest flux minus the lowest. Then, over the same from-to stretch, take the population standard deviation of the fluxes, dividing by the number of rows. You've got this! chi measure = 0.025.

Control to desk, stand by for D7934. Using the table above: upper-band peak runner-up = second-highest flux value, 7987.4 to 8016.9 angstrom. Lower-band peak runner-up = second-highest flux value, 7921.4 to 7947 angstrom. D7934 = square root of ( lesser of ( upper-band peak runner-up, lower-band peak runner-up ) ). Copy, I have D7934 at 2.56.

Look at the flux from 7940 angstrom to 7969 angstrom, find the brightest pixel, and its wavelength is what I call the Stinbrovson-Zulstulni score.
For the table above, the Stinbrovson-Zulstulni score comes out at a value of 7967.18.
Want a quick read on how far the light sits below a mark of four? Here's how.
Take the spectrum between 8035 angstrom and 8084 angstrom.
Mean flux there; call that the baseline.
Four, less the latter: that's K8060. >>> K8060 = -2.850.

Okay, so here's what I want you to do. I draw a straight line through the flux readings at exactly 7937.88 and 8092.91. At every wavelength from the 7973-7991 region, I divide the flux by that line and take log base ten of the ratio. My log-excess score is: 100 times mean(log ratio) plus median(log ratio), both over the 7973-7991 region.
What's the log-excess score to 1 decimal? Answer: 2.1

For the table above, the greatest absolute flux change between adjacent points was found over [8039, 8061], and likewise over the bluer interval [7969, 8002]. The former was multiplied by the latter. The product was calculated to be 0.002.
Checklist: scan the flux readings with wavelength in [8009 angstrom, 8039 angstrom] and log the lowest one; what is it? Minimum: 6.827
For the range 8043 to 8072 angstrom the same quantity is 6.8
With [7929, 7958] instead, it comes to 6.451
